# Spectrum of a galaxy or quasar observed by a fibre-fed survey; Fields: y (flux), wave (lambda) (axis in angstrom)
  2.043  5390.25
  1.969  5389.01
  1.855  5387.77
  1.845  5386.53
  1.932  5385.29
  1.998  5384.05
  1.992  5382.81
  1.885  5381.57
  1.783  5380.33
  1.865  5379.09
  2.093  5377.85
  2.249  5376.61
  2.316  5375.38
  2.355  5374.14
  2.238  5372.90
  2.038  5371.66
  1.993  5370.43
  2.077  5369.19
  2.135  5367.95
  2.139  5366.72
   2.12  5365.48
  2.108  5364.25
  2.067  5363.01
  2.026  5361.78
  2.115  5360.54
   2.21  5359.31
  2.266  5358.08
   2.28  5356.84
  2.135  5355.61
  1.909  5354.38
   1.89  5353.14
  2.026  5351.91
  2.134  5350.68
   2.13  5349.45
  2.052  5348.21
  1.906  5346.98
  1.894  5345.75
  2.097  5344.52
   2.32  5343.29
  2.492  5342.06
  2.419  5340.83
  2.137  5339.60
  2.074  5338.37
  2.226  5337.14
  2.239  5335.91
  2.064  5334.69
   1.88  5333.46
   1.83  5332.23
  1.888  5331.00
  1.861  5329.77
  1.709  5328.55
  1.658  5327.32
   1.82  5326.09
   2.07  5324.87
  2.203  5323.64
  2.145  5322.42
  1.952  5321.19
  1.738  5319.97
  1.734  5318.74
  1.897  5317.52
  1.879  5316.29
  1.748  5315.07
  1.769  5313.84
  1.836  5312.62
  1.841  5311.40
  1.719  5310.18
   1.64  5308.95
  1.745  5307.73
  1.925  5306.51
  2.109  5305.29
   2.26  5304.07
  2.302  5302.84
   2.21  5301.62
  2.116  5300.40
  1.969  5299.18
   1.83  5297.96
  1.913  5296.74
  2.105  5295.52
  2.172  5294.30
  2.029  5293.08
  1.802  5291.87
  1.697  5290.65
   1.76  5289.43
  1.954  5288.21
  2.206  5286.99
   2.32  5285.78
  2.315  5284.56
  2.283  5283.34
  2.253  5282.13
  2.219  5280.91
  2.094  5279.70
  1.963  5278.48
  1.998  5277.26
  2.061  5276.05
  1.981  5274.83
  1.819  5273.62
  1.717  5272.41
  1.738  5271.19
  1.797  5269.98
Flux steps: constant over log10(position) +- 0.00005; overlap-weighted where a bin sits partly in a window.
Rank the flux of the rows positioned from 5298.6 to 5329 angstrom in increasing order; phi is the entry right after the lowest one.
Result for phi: 1.658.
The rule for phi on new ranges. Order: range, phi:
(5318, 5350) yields 1.709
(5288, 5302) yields 1.76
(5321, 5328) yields 1.82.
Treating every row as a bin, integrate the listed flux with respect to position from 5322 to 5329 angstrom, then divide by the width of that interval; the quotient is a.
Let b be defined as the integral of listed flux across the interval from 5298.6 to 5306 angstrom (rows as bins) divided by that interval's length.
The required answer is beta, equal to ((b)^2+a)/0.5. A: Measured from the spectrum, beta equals 13.2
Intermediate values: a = 1.93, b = 2.16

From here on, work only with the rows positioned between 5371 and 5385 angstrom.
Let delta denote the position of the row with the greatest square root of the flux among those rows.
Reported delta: 5374.14 angstrom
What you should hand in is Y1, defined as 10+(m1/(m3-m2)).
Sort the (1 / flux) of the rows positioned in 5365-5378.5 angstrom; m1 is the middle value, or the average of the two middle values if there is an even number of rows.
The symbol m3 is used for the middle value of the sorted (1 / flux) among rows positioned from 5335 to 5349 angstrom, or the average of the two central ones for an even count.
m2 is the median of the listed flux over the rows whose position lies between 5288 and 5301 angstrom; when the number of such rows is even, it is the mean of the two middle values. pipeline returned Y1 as 9.68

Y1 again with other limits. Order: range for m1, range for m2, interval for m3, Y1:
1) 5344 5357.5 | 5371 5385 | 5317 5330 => 9.68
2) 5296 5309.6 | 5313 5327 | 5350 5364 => 9.64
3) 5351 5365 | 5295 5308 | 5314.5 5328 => 9.70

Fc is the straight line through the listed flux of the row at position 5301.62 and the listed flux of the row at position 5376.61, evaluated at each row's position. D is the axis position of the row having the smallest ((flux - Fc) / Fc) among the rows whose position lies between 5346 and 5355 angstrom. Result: 5353.14 angstrom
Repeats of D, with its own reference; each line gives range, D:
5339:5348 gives 5345.75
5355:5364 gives 5361.78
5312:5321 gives 5318.74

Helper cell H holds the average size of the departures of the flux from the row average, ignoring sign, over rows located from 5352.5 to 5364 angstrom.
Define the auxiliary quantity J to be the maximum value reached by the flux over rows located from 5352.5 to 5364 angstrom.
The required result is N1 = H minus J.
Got -2.17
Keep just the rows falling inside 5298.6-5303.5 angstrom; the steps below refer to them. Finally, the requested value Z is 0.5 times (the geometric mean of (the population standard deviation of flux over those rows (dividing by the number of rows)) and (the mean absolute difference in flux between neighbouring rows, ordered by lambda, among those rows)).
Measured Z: 0.058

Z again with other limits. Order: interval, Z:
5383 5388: 0.029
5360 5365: 0.023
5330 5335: 0.046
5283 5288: 0.024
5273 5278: 0.048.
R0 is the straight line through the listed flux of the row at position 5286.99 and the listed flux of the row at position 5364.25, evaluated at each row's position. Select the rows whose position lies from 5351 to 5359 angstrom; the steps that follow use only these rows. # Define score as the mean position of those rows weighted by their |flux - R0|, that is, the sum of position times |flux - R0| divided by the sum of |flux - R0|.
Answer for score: 5354.9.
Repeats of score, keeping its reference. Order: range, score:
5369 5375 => 5372.7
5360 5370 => 5364.5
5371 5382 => 5377.2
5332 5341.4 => 5335.7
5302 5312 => 5308.5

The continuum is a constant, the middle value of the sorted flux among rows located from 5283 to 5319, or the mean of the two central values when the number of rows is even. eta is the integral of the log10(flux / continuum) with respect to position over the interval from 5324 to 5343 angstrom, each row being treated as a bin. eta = 0.4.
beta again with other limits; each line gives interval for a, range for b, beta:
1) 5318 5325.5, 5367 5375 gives 13.1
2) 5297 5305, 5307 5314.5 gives 10.4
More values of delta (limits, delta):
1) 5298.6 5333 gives 5302.84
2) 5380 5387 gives 5384.05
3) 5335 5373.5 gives 5342.06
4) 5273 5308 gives 5285.78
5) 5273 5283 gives 5282.13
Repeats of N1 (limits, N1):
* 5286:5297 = -2.06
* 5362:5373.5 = -2.19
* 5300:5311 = -2.08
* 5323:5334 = -2.09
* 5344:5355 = -2.04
